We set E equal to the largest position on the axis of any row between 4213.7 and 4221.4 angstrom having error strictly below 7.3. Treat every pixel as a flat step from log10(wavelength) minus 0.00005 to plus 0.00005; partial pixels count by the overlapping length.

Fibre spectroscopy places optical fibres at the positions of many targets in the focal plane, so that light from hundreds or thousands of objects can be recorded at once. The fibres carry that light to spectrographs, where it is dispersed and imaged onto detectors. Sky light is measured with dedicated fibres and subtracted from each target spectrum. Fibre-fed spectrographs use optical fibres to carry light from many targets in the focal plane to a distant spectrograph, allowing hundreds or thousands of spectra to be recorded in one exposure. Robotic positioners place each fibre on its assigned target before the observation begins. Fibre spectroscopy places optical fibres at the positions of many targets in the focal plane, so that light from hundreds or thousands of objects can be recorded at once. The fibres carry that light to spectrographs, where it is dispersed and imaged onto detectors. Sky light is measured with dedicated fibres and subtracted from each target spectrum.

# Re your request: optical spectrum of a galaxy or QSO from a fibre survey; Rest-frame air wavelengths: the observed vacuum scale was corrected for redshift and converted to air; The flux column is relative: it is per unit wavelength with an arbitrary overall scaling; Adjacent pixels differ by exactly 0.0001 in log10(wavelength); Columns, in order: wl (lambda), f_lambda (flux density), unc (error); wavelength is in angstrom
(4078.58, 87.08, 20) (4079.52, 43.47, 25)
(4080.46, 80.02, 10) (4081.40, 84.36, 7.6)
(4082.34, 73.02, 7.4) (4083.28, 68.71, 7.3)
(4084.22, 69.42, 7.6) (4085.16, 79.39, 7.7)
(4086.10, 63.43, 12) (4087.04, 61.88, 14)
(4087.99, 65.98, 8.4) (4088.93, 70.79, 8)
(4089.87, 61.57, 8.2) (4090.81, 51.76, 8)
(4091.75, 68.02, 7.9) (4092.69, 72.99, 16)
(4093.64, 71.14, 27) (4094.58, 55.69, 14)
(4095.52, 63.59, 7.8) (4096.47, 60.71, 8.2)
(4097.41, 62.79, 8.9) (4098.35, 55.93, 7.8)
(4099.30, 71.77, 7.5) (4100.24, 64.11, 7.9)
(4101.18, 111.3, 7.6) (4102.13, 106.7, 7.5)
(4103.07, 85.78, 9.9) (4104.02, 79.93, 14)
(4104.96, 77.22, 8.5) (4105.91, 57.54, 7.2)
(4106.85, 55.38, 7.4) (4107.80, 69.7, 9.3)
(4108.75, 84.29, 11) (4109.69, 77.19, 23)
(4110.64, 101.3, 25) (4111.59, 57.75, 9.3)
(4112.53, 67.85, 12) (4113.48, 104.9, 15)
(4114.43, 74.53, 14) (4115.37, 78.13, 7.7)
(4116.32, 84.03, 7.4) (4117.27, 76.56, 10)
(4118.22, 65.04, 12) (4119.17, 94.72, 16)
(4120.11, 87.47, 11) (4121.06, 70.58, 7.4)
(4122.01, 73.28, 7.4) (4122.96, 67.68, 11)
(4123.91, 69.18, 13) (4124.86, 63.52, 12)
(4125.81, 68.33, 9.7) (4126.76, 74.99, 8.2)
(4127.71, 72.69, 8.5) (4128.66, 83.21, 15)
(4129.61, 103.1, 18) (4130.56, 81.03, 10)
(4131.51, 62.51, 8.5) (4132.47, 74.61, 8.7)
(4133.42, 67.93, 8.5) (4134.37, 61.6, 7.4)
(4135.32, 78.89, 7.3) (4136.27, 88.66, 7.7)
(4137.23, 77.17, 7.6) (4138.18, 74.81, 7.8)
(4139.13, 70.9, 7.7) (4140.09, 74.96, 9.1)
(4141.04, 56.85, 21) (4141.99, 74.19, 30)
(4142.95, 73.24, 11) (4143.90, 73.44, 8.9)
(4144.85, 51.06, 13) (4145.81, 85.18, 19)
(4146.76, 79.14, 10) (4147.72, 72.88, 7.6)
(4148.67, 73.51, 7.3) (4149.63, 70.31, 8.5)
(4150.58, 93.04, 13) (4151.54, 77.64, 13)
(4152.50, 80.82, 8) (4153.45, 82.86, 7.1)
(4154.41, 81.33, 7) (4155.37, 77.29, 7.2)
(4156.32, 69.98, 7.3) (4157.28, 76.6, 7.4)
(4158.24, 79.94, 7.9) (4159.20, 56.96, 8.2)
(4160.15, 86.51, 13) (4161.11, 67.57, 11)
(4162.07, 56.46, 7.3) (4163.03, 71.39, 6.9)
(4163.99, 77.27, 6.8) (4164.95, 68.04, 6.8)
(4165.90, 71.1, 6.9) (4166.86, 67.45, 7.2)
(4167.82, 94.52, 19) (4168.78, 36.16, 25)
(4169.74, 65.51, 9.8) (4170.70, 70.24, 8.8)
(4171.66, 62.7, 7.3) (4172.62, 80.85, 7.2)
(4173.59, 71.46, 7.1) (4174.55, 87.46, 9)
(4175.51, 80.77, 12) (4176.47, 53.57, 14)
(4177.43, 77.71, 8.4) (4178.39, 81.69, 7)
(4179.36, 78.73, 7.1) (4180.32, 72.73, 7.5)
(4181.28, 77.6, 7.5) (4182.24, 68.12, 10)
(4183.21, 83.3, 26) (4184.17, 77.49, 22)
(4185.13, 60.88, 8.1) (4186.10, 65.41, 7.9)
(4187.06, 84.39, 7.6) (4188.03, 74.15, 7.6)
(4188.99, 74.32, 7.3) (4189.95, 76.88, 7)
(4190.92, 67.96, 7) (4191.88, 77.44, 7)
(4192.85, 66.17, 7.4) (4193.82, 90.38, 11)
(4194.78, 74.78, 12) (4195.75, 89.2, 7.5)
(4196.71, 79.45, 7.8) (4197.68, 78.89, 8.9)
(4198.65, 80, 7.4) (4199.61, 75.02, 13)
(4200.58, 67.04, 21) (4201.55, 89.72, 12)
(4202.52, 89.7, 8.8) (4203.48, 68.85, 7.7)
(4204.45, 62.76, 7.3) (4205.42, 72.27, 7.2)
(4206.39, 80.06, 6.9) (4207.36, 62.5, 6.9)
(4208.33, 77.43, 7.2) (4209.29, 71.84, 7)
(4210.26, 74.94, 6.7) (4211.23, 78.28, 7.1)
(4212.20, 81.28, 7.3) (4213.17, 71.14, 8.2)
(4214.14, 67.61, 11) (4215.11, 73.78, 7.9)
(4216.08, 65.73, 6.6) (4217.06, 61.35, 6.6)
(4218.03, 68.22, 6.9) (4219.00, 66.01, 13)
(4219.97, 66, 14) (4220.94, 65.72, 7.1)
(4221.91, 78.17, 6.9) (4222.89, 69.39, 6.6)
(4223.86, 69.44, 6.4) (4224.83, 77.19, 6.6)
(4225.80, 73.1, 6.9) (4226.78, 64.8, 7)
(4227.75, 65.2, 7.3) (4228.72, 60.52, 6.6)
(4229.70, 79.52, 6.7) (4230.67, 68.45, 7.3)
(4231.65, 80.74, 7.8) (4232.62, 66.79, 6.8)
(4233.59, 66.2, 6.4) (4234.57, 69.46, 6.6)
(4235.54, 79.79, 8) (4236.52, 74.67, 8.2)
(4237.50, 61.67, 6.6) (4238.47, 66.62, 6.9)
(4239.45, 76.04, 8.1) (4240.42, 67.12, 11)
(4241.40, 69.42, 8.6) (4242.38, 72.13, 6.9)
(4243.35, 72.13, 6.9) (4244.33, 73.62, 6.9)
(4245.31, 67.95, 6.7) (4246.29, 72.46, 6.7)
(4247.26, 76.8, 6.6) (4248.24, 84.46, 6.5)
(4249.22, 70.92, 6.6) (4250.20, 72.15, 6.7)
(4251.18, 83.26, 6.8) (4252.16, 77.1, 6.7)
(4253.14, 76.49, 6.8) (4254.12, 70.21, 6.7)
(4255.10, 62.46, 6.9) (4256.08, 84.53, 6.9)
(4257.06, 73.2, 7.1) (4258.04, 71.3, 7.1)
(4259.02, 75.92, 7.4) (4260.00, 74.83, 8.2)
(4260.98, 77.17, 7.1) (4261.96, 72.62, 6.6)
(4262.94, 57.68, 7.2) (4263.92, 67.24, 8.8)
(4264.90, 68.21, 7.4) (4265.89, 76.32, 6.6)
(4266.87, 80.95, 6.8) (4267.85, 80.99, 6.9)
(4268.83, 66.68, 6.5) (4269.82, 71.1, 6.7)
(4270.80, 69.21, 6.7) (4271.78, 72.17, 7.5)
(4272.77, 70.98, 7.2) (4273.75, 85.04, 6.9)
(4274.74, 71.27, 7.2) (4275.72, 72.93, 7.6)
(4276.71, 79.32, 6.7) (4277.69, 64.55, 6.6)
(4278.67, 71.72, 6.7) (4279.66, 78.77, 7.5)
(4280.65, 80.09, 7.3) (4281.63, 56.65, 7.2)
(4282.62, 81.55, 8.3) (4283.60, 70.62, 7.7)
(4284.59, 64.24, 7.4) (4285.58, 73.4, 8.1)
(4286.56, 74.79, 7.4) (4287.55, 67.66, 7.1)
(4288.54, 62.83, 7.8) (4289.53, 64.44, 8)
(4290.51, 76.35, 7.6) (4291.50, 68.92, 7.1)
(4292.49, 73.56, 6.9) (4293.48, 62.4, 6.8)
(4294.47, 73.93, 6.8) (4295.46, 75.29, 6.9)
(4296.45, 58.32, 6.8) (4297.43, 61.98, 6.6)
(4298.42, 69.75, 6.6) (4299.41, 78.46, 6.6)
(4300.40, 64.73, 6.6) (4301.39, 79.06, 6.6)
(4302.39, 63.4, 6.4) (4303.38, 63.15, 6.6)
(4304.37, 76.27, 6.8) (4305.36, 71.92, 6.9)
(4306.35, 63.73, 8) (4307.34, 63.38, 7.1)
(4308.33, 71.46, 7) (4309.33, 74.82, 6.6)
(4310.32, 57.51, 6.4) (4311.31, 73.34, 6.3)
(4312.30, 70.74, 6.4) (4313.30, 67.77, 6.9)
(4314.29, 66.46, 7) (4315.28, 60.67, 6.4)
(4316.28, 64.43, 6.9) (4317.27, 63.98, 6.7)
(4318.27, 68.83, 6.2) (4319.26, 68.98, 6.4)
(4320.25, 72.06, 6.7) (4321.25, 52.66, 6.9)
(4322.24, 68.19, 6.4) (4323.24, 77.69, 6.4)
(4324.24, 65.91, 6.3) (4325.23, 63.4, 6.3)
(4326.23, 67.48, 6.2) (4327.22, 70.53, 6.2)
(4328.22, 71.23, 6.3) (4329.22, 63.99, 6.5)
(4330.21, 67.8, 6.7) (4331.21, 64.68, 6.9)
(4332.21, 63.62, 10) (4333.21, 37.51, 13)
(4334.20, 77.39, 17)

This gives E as 4220.94 angstrom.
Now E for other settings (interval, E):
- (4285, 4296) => 4295.46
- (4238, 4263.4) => 4262.94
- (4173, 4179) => 4178.39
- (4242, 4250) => 4249.22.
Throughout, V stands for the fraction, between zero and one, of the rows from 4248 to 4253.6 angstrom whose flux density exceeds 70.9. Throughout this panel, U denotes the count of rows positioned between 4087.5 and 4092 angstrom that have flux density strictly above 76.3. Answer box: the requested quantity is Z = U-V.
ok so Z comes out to -1.0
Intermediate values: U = 0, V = 1.0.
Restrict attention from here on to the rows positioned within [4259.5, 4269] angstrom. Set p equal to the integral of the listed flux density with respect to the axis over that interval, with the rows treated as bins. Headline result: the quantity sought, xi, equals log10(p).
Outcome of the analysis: 2.838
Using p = 689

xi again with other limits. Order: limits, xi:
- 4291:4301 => 2.838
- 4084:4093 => 2.776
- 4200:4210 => 2.871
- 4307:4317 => 2.826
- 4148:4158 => 2.894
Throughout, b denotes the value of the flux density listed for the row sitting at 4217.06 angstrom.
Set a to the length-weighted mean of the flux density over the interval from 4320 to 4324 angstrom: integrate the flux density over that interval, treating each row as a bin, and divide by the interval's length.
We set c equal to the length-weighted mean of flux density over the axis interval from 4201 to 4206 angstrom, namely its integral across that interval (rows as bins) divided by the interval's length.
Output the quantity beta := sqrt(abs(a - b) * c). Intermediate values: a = 67.1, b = 61.35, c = 76.6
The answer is 21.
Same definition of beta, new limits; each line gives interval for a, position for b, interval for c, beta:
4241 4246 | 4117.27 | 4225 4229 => 19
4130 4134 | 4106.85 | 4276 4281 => 35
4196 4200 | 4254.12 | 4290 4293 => 26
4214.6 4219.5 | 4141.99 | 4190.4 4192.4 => 23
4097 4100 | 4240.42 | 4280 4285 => 16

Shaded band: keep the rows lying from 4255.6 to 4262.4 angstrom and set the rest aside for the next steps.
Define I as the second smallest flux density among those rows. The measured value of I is 72.62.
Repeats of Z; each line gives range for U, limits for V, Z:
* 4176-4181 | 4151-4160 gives 2.2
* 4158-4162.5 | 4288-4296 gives 1.5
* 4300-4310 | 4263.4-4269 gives 0.5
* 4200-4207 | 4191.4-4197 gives 2.2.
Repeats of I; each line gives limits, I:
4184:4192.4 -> 65.41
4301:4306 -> 63.4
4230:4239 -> 66.2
